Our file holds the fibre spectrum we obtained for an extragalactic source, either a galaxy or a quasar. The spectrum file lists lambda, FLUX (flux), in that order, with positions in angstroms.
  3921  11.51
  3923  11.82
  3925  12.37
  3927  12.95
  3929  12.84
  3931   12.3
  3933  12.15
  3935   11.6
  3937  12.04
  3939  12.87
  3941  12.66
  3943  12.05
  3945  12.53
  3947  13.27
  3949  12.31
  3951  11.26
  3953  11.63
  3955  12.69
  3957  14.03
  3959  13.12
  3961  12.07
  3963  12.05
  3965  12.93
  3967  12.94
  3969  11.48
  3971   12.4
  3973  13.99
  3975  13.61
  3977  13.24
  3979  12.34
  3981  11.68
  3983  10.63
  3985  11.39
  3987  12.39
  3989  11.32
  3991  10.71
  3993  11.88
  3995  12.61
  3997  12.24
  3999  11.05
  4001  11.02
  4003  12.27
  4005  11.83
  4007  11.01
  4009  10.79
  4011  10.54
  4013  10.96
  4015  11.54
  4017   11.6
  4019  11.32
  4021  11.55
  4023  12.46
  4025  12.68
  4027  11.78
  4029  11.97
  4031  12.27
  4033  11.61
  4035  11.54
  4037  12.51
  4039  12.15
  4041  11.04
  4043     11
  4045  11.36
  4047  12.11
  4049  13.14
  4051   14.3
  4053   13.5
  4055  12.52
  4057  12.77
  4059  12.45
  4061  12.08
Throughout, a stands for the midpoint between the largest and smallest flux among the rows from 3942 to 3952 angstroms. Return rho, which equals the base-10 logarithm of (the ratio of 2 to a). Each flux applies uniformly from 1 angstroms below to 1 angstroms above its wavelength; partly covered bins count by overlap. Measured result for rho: -0.788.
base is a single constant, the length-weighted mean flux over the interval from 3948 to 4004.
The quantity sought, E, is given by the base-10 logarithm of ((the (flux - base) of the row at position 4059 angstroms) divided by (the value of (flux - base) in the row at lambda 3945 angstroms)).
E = -0.1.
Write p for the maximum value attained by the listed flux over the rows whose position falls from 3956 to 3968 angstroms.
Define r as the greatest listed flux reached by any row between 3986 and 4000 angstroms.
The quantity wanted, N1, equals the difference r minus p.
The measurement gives -1.4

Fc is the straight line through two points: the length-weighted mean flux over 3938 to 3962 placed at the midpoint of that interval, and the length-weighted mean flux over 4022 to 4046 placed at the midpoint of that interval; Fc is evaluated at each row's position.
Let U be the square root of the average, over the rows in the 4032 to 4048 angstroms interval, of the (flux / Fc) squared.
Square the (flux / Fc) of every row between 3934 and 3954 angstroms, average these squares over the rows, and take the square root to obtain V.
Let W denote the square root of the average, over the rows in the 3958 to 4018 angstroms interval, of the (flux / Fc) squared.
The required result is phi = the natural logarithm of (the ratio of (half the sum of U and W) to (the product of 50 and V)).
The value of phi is -3.90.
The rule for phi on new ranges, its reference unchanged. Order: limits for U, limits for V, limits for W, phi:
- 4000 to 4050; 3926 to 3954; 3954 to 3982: -3.88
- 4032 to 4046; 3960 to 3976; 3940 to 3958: -3.95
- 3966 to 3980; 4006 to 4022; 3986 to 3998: -3.83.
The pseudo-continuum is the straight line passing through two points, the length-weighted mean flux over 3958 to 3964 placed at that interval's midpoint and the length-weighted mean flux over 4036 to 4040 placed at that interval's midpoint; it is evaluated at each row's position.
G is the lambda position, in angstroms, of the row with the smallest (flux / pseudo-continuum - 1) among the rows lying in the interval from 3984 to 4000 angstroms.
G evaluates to 3991 angstroms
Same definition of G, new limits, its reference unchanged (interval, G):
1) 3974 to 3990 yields 3983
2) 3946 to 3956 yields 3951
